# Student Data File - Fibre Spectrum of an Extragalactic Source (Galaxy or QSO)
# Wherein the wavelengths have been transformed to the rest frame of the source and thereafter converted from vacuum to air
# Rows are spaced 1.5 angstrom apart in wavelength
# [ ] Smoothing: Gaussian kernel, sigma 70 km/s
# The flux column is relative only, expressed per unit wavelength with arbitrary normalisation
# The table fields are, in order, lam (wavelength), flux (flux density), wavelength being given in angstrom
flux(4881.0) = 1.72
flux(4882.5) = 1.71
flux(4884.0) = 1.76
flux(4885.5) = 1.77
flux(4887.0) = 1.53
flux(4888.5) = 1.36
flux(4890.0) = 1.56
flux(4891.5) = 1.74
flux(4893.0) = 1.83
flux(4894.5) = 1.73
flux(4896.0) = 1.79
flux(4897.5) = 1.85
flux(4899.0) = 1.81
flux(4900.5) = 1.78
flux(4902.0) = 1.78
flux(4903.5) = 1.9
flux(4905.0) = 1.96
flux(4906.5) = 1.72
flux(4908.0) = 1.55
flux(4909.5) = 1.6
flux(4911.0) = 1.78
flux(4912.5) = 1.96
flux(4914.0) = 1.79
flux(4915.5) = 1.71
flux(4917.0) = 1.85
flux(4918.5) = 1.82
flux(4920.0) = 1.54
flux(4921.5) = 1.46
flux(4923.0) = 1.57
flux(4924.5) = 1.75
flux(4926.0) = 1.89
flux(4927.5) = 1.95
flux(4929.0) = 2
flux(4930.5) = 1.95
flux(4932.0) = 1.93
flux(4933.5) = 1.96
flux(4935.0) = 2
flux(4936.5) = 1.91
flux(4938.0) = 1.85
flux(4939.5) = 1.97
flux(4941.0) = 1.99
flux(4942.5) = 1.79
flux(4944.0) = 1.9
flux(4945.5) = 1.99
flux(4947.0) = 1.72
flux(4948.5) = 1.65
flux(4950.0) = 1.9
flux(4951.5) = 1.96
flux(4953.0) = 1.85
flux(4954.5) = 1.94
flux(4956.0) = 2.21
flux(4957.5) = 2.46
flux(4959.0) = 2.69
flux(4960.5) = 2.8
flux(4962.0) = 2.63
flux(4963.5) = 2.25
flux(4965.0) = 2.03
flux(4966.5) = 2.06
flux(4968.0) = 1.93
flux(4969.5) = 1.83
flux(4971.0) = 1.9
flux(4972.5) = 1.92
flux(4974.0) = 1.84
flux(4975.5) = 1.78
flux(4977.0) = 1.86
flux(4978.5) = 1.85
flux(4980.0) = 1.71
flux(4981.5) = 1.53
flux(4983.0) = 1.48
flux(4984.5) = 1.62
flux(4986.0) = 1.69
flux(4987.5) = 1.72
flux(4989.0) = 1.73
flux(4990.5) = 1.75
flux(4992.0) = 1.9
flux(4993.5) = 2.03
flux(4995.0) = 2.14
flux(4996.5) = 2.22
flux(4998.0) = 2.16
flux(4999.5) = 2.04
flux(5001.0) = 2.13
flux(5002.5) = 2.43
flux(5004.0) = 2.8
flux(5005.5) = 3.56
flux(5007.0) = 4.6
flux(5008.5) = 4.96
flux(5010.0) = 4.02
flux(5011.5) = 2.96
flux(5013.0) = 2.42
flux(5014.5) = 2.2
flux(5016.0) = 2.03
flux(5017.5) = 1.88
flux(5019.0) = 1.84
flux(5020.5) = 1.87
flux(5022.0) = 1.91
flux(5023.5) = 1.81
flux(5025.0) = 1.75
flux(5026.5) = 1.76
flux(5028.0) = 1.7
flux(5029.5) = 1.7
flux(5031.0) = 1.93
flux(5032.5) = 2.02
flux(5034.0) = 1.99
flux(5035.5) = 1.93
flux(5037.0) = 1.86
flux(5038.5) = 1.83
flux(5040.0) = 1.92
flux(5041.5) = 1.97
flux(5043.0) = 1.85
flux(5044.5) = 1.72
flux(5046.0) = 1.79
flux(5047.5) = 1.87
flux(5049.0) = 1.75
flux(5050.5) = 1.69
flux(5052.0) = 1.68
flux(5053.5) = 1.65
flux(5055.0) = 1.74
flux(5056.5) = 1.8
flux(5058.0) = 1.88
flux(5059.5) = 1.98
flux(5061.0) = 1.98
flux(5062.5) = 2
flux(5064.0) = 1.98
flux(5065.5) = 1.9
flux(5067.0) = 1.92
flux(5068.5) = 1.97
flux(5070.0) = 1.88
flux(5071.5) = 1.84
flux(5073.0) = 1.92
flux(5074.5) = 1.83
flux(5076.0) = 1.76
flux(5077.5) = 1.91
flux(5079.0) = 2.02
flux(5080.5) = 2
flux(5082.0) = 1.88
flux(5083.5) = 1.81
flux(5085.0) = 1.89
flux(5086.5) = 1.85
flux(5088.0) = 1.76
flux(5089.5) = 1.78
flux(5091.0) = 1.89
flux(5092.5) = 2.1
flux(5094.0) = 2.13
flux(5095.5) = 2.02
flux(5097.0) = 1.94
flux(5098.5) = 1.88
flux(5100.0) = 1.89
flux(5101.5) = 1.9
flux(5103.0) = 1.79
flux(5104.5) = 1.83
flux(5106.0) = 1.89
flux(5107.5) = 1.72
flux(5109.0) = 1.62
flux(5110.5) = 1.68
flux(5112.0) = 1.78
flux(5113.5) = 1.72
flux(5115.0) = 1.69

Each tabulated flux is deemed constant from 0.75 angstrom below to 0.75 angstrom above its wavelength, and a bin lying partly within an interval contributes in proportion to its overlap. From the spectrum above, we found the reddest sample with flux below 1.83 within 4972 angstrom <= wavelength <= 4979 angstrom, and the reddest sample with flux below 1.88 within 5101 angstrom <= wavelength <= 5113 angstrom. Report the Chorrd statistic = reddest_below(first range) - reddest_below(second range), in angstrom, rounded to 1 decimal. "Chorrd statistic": -136.5 angstrom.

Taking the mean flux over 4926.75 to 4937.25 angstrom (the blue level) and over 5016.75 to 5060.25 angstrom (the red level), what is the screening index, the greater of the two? 1.96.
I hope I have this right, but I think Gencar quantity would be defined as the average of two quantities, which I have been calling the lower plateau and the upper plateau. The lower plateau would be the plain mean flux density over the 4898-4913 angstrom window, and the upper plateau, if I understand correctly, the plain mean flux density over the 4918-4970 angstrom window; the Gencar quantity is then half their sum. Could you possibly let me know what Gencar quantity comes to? 1.88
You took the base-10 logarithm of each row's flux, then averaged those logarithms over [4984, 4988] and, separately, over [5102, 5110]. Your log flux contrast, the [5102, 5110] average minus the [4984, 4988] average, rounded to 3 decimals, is 0.023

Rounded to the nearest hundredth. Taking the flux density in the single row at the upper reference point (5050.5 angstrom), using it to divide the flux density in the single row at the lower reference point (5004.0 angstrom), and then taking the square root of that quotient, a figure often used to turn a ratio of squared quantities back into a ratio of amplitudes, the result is 1.29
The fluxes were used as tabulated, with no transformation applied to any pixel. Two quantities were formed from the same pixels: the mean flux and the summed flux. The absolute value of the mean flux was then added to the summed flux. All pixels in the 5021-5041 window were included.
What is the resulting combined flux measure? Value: 26.0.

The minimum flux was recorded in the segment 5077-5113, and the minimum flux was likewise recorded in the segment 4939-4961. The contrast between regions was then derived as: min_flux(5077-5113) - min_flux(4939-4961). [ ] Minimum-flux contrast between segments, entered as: -0.03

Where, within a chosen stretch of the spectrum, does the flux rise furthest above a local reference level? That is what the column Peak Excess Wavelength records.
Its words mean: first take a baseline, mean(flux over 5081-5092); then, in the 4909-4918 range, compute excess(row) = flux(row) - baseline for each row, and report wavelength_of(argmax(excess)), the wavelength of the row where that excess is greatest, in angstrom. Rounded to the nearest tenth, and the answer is 4912.5 angstrom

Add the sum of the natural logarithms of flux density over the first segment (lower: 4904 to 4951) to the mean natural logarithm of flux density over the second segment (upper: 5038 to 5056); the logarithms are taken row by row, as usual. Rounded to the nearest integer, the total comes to 19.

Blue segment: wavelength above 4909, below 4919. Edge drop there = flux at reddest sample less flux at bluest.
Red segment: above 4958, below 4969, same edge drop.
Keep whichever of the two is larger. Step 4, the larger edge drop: 0.22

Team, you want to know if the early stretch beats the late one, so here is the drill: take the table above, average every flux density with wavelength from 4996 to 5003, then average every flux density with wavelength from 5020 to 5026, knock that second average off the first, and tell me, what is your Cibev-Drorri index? 0.36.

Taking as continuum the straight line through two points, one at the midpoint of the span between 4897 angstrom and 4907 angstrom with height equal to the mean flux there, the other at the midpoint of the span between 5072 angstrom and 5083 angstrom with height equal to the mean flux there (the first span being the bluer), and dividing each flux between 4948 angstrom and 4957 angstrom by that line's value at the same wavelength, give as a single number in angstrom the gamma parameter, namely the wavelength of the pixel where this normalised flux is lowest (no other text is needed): 4948.5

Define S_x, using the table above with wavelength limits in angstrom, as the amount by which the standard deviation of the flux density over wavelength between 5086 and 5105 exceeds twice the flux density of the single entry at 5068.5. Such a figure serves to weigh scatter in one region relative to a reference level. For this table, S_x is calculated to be -3.8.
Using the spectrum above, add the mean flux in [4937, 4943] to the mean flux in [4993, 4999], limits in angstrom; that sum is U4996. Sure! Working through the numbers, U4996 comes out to 4.0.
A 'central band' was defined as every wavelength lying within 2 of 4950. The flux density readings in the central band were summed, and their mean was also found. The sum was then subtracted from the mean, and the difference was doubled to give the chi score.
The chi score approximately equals -7.3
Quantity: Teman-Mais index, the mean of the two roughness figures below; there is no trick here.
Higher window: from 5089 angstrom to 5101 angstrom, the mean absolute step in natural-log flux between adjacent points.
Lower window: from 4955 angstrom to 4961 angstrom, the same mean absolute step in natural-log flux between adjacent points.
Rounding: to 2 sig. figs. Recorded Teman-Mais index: 0.062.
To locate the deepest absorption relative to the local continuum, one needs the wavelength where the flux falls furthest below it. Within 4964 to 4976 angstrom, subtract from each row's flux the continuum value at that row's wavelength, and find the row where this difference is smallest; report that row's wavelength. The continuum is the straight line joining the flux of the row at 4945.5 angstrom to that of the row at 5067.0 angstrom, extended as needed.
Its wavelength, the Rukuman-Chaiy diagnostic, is 4975.5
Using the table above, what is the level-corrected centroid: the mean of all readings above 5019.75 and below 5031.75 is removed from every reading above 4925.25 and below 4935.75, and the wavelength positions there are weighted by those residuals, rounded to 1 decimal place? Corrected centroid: 4930.9 angstrom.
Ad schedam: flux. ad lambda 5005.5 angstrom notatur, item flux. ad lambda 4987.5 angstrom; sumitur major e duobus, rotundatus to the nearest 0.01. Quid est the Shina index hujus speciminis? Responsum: 3.56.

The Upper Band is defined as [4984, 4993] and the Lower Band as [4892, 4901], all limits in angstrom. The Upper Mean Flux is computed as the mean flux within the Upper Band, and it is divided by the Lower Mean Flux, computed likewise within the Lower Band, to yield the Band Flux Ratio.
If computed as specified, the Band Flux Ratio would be 1.0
